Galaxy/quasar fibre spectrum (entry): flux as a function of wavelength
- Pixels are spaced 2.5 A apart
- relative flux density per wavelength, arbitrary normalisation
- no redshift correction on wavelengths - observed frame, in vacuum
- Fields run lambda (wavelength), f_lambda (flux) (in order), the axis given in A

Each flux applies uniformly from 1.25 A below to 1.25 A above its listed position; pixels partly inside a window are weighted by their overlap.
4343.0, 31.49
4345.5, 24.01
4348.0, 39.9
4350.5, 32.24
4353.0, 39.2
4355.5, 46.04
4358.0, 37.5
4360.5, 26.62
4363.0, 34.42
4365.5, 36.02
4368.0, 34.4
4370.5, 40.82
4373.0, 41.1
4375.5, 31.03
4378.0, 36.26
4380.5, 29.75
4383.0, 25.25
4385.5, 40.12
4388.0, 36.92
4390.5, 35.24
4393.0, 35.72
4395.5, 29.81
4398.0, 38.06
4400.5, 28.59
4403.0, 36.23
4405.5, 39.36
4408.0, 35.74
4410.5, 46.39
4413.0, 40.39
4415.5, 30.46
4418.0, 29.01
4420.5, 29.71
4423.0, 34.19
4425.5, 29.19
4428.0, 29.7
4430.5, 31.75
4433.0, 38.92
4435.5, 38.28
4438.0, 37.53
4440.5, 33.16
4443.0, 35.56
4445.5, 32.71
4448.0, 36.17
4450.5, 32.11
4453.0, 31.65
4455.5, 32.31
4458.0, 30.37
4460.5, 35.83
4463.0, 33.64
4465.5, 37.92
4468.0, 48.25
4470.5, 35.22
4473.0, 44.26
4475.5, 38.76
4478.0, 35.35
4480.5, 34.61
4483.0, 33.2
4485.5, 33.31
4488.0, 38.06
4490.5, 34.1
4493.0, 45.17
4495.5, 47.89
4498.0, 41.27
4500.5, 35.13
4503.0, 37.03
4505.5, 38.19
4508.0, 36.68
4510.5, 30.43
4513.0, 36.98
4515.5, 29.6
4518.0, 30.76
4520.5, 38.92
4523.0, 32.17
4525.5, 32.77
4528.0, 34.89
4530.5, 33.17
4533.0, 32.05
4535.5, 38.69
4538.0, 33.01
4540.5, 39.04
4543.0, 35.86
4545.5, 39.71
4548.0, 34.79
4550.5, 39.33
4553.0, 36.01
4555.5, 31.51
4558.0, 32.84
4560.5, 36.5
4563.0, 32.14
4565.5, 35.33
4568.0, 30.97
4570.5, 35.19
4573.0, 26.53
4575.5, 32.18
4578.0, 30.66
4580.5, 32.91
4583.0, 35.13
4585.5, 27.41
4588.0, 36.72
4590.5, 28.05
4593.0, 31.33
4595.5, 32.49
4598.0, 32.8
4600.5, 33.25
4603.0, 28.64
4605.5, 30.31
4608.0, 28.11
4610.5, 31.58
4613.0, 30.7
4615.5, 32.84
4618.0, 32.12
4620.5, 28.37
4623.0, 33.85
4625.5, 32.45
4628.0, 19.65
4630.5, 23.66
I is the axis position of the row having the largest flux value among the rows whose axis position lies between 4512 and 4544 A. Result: 4540.5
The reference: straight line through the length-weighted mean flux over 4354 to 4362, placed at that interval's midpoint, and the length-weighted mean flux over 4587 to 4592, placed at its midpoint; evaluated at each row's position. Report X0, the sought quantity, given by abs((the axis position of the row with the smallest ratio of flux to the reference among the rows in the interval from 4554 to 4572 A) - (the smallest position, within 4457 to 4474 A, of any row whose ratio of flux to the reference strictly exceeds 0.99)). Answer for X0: 107.5 A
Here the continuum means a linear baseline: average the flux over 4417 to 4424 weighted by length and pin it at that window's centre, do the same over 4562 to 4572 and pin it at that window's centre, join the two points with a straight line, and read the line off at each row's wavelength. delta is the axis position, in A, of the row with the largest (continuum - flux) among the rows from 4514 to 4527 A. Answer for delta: 4515.5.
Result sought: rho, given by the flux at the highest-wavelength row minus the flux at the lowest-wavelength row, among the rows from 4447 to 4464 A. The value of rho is -2.5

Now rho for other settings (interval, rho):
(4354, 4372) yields -5.2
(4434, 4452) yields -6.2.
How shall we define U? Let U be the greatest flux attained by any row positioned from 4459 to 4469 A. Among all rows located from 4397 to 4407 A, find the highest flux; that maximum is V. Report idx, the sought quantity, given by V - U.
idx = -9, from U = 48.25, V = 39.36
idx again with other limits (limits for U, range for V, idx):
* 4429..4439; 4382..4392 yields 1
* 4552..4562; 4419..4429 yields -2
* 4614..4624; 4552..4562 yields 3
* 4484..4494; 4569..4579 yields -10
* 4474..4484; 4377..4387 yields 1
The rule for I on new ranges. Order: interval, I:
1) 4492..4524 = 4495.5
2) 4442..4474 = 4468.0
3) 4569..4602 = 4588.0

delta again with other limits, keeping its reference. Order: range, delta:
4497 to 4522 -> 4515.5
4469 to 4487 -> 4483.0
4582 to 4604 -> 4585.5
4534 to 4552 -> 4538.0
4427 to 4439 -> 4428.0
